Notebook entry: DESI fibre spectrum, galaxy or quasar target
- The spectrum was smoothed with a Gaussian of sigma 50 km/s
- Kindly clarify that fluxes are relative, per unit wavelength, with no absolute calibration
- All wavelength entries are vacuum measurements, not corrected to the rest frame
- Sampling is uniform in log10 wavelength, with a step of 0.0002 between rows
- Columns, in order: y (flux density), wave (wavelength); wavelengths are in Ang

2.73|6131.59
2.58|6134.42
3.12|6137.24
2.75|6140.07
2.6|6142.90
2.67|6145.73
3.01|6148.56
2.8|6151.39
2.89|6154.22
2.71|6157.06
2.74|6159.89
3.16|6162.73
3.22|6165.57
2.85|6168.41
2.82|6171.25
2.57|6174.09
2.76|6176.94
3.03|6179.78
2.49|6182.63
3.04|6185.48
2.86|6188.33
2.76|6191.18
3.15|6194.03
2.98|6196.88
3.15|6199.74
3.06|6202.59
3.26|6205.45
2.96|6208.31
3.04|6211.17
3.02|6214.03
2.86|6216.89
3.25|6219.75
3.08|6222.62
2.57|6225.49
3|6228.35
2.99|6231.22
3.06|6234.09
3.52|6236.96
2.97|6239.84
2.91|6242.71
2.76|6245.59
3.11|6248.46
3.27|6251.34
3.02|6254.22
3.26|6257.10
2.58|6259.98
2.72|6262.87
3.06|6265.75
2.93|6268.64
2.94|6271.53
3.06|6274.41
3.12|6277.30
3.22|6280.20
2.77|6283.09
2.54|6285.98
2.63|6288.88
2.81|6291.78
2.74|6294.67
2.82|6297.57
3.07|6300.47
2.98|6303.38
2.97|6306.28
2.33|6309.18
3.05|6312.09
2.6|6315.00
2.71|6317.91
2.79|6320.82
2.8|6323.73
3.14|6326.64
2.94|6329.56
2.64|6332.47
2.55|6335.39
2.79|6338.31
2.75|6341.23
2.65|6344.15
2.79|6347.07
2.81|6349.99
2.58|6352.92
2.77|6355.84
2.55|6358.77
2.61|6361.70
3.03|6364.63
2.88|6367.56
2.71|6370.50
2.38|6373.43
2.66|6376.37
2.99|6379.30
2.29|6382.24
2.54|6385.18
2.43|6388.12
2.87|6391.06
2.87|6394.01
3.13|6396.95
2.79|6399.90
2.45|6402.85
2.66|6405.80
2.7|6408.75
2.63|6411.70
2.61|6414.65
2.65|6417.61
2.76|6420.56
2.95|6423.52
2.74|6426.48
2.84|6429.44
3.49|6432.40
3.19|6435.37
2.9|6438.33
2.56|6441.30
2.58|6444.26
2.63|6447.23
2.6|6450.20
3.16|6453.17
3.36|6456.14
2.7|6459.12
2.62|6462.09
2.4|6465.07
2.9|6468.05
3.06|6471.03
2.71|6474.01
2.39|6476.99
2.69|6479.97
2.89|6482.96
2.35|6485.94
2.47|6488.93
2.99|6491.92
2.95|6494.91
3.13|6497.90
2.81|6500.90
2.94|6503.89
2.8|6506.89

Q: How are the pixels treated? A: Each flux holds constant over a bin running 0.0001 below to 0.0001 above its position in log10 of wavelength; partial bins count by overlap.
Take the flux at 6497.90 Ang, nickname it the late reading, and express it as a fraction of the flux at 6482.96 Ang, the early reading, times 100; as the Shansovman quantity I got 108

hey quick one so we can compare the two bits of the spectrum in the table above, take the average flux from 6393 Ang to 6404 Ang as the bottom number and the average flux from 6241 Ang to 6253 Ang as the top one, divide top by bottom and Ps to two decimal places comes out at 1.07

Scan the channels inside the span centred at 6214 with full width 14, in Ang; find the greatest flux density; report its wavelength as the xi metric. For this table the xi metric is 6219.75 Ang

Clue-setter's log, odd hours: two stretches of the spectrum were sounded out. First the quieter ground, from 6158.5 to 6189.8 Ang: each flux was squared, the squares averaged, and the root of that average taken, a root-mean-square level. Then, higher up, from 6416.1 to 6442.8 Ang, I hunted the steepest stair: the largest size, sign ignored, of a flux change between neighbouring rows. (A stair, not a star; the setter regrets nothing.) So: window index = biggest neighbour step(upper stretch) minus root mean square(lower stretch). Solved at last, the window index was -2.23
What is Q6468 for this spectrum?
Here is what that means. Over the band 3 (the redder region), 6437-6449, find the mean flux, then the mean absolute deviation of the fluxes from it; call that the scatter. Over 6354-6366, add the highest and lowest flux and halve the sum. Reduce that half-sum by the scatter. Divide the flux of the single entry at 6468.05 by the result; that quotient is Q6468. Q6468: 1.08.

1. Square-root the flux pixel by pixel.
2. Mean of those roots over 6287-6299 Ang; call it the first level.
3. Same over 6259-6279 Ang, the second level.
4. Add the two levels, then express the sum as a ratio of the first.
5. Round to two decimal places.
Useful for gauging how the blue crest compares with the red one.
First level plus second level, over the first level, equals 2.03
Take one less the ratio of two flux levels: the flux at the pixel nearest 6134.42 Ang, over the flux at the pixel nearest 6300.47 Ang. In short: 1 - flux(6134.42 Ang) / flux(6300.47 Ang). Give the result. 0.16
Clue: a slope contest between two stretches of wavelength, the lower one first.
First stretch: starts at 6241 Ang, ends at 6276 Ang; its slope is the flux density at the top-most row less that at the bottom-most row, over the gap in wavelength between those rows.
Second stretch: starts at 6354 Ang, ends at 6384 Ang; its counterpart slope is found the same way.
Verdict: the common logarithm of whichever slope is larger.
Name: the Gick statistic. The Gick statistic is -2.3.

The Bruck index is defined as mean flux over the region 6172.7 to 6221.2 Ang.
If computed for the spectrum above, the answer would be 2.96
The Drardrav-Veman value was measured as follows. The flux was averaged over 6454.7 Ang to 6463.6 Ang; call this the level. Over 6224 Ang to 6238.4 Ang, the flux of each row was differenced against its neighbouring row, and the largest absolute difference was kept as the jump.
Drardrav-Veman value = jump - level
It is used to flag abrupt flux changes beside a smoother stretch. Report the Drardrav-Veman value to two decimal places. -2.43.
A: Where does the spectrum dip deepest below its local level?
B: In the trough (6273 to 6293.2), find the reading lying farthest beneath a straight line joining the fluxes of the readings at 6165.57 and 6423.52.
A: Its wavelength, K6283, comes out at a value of 6285.98 Ang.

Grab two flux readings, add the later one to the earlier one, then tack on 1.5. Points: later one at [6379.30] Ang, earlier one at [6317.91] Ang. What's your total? 7.20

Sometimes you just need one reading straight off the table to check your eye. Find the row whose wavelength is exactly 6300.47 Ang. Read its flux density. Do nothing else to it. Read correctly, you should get 3.07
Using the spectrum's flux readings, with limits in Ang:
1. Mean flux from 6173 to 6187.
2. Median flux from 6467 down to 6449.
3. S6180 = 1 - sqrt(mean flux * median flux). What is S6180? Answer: -1.72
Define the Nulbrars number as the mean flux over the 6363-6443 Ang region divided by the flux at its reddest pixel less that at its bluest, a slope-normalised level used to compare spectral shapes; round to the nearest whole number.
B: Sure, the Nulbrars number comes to -6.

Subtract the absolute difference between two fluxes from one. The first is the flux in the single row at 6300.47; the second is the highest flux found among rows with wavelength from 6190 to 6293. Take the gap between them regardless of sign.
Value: 0.55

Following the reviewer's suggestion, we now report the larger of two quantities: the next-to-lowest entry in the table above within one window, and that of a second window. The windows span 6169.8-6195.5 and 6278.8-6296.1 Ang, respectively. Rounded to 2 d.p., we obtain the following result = 2.63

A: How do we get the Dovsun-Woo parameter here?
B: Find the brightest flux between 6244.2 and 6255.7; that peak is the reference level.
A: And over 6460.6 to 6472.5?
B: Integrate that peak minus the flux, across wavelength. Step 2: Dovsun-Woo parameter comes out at 6.3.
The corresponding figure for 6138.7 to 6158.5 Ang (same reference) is 9.8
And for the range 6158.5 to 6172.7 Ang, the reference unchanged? 4.4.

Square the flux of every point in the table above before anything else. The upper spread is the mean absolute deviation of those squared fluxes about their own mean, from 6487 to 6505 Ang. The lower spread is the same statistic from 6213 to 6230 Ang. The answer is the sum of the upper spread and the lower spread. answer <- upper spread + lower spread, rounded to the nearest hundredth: 1.85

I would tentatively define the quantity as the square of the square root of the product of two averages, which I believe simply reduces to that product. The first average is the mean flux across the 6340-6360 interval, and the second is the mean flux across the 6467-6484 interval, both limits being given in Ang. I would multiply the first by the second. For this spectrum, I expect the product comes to 7.5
